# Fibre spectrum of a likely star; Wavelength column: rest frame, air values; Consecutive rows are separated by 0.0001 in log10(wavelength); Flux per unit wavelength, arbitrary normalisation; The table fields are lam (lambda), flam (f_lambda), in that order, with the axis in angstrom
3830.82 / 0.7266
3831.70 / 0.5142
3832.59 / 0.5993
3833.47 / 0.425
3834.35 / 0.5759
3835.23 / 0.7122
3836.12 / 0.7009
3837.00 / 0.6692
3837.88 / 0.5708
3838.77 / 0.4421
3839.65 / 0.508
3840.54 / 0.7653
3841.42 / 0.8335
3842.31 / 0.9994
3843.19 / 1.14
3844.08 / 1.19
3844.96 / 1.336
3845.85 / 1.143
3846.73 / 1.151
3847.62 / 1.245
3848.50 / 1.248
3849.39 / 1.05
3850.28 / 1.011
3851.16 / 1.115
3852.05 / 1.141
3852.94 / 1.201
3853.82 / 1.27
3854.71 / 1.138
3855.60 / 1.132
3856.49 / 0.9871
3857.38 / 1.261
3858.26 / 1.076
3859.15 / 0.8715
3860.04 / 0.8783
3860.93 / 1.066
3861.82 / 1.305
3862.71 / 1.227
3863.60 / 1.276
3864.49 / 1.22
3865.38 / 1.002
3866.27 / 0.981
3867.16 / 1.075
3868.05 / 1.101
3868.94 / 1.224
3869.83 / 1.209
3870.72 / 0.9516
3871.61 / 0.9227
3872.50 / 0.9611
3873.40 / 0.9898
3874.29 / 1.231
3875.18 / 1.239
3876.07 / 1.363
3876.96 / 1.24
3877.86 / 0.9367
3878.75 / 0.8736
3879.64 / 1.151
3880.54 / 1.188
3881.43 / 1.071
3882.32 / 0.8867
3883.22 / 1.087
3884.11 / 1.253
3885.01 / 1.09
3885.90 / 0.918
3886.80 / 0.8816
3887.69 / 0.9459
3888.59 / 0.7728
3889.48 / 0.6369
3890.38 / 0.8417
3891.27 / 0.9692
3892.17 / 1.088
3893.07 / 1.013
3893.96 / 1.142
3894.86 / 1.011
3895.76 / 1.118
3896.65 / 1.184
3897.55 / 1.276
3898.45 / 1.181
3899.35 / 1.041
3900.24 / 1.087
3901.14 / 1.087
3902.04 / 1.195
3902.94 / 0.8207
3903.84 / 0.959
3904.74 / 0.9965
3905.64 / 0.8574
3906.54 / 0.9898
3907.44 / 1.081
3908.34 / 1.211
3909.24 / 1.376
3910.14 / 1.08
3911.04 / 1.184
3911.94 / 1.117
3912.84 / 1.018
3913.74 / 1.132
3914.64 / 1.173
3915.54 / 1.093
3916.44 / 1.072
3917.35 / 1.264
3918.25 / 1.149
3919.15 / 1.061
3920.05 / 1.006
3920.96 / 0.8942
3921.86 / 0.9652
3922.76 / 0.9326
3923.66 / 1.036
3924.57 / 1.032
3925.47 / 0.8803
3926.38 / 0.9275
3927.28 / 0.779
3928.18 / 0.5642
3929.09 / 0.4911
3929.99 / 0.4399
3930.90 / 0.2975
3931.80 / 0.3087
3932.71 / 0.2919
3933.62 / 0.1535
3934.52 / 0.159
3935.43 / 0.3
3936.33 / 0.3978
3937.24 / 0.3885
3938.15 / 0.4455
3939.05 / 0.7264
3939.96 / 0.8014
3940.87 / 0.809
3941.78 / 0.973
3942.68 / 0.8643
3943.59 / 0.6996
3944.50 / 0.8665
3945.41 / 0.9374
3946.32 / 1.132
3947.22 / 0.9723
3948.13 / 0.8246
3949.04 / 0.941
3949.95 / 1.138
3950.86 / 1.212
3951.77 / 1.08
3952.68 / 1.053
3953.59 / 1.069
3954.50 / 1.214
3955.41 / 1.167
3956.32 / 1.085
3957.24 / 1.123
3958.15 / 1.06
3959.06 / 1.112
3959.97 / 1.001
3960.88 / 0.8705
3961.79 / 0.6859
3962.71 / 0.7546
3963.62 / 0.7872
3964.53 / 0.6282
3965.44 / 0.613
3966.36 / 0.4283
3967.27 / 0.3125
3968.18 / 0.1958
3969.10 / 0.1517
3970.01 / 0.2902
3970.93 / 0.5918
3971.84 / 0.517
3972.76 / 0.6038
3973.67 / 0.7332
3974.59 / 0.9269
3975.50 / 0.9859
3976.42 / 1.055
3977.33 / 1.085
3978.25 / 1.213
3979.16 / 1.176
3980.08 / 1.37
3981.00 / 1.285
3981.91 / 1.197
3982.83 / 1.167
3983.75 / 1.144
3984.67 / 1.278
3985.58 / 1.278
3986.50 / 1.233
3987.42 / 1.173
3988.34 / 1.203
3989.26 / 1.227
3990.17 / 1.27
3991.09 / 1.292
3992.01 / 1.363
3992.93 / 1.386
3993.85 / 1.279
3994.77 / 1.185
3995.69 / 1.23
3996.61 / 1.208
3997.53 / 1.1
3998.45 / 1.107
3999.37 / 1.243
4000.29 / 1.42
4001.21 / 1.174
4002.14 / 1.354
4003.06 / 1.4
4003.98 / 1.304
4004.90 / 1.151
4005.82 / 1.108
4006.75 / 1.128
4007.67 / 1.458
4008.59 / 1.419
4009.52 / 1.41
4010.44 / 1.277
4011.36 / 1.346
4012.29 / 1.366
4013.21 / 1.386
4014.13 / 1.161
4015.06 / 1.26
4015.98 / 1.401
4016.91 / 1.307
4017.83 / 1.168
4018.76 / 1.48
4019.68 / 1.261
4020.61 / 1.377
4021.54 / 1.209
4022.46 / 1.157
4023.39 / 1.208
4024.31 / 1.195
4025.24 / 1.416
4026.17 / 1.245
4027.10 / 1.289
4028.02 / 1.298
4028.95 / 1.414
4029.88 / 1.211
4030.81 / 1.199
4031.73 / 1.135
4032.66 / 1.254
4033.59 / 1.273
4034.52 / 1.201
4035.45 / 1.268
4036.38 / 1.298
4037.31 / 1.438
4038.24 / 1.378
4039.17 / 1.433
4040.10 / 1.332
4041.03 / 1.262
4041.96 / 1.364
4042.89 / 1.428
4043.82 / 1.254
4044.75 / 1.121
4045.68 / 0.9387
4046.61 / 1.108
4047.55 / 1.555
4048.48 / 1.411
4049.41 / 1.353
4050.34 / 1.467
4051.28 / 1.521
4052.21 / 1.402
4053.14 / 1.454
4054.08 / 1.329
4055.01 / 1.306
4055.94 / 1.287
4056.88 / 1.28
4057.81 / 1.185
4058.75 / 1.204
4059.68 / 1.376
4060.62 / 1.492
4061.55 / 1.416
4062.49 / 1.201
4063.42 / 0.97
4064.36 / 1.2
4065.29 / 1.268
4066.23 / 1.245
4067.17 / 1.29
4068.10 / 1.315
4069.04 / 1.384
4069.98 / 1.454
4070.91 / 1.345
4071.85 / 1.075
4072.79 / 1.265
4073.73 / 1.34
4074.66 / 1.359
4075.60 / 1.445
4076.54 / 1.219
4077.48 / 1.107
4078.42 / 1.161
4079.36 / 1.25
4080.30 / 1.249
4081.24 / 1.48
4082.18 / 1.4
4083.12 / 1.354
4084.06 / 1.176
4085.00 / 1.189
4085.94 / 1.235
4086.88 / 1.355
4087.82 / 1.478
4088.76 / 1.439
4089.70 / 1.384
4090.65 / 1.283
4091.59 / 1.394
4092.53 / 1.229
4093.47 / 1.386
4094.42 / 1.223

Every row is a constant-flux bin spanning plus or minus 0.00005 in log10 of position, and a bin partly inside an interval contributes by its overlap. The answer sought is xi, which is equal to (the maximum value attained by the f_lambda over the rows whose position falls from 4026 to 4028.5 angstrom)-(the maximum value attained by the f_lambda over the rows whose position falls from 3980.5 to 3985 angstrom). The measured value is 0.0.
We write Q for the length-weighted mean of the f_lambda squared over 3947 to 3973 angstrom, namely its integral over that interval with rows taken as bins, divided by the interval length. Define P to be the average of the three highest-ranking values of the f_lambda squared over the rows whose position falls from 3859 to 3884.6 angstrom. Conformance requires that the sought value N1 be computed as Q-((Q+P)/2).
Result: -0.49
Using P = 1.73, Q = 0.76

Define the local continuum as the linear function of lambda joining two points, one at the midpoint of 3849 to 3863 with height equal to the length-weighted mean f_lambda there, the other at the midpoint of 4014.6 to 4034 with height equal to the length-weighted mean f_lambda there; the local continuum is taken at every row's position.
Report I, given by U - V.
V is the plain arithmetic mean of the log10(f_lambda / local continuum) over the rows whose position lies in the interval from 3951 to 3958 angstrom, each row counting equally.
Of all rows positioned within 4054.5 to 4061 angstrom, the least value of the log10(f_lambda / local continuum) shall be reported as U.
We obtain -0.01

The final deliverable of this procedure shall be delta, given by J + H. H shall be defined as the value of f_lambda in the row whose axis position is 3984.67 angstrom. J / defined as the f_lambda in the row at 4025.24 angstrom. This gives 2.69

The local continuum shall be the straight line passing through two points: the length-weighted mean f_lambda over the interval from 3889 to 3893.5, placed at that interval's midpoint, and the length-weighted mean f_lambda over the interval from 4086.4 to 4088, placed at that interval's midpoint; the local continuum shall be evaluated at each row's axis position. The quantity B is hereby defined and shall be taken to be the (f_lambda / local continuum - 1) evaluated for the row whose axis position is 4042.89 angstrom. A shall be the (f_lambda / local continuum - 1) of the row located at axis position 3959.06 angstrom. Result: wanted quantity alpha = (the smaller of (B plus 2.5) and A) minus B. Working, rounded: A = 0.03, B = 0.10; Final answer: -0.1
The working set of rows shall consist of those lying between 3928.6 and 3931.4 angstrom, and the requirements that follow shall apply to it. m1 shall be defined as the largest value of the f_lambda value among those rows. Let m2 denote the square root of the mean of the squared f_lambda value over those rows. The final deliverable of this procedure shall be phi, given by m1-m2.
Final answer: 0.07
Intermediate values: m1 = 0.4911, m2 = 0.42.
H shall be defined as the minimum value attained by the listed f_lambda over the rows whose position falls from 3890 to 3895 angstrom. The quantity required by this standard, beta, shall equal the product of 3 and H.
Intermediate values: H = 0.8417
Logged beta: 2.5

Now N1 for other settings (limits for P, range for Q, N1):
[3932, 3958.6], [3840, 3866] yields -0.09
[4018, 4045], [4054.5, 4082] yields -0.22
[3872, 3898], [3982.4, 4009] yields -0.06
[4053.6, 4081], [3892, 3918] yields -0.46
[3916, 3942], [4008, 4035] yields 0.16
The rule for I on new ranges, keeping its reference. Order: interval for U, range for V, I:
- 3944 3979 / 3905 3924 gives -0.87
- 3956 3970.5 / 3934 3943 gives -0.54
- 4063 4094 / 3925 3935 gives 0.33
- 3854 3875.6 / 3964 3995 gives 0.05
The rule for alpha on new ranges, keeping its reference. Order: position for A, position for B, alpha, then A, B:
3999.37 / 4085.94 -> 0.2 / 0.05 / -0.12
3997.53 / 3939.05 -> 0.2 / -0.07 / -0.29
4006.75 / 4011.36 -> -0.2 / -0.06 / 0.11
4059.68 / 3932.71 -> 0.7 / 0.03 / -0.71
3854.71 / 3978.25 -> 0.3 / 0.40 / 0.07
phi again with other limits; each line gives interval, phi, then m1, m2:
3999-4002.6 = 0.12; 1.42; 1.30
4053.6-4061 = 0.18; 1.492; 1.31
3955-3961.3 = 0.10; 1.167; 1.06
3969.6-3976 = 0.29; 0.9859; 0.70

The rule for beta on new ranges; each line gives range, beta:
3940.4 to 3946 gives 2.1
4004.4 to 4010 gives 3.3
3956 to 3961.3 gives 2.6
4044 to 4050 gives 2.8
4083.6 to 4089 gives 3.5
